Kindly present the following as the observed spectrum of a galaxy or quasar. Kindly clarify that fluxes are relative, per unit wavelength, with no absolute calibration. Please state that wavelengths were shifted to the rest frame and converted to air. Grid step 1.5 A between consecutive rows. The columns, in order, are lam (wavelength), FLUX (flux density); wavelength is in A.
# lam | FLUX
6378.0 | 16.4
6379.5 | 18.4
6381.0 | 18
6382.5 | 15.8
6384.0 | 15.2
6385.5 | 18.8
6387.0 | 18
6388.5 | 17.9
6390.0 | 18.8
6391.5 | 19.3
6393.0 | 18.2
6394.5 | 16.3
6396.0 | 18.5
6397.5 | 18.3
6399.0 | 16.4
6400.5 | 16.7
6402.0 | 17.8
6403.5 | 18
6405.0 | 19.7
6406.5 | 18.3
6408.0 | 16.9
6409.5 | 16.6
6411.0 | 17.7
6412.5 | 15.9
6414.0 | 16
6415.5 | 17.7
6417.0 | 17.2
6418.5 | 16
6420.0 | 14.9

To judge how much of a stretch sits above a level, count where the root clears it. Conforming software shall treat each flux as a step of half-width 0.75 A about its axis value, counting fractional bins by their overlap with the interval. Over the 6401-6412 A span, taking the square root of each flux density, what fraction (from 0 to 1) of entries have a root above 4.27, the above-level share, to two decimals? 0.29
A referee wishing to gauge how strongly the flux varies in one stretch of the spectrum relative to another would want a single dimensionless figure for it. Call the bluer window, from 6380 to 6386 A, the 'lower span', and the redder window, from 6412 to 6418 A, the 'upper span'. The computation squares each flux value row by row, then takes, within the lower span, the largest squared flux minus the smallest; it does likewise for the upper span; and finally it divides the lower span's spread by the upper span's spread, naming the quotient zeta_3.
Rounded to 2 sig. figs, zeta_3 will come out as 2.0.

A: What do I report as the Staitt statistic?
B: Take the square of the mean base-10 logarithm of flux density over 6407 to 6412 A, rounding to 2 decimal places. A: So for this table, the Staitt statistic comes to 1.52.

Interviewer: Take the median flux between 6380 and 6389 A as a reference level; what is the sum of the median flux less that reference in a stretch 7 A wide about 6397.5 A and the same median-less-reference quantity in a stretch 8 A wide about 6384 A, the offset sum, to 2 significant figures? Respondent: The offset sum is -1.2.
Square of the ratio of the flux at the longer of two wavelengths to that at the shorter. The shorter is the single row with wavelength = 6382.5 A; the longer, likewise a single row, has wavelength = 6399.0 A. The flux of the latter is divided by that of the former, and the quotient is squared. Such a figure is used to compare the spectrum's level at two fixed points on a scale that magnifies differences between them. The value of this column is 1.08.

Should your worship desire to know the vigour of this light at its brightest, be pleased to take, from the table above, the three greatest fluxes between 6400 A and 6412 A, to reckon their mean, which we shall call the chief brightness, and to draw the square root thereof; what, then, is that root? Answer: 4.32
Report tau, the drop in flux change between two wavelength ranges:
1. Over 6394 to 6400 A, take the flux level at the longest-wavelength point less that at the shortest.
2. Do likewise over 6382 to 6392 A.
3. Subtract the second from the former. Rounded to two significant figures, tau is -3.4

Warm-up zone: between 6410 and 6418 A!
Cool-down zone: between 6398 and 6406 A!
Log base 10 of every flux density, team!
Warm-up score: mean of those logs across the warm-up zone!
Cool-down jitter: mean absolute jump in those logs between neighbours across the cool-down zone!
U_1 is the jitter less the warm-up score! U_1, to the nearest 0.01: -1.21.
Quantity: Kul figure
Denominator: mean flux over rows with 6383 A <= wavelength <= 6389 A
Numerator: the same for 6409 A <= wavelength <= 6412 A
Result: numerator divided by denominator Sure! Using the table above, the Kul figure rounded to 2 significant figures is 0.98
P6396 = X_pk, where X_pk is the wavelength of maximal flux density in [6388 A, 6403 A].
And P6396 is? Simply 6391.5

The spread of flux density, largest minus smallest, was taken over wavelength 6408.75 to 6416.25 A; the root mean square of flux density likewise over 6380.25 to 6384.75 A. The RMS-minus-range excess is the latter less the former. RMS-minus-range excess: 14.6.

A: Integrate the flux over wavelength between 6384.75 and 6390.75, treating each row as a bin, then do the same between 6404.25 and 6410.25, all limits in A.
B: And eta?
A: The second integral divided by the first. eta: 0.97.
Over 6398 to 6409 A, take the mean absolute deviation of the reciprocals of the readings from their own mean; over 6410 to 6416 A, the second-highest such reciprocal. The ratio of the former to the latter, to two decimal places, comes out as 0.04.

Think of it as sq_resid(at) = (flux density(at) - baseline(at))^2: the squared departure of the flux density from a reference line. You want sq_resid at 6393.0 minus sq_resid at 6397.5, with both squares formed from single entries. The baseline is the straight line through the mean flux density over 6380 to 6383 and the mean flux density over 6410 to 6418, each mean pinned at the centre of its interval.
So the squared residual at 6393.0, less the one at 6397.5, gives -0.3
